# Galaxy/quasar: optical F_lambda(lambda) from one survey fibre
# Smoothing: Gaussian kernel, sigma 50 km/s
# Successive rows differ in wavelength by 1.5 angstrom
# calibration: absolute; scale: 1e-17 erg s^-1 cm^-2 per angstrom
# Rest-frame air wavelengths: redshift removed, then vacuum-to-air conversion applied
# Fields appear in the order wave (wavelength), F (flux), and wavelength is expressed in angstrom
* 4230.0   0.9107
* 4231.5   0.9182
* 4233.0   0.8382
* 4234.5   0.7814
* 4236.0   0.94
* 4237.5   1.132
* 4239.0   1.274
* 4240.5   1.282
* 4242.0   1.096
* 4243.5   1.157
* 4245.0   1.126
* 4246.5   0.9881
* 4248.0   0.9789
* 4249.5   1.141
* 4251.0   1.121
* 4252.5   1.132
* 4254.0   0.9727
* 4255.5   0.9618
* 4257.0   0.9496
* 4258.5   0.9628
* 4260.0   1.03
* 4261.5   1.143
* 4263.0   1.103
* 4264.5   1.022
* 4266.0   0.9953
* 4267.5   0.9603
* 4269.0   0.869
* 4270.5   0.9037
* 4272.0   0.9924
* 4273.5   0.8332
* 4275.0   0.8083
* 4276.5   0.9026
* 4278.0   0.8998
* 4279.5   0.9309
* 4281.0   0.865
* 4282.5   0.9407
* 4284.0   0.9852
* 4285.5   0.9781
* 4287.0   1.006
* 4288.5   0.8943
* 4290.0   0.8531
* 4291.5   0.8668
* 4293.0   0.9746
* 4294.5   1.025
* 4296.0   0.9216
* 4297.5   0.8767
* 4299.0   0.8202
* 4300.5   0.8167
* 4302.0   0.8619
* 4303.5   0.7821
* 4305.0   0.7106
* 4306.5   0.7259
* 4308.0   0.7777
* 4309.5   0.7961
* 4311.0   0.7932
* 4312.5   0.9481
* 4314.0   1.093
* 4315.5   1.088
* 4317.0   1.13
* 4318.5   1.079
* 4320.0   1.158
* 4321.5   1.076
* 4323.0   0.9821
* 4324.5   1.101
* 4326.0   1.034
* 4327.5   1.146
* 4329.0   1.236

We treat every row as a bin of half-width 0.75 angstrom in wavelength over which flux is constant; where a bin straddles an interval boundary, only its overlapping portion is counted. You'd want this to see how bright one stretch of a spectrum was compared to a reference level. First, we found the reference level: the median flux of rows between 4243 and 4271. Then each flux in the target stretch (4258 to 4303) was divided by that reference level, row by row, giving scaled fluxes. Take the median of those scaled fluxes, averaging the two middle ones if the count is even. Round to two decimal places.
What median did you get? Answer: 0.93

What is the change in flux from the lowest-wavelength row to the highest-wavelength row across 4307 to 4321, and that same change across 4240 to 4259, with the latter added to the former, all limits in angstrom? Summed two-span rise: 0.061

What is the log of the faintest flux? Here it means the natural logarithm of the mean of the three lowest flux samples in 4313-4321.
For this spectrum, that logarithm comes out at 0.08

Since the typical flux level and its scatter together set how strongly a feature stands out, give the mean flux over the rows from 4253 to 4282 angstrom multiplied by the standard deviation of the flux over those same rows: 0.08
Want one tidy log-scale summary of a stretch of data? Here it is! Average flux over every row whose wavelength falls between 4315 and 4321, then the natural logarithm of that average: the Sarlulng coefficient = 0.11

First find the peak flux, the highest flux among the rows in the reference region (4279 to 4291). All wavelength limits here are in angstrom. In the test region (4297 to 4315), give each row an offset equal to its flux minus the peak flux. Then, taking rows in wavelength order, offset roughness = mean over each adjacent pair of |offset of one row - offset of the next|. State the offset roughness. 0.059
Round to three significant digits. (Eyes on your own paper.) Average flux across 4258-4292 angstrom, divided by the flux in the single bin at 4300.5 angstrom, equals 1.16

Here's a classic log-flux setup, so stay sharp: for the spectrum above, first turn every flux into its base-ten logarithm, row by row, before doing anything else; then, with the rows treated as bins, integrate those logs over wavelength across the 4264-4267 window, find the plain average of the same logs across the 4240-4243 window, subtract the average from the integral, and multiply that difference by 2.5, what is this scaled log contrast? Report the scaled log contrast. -0.16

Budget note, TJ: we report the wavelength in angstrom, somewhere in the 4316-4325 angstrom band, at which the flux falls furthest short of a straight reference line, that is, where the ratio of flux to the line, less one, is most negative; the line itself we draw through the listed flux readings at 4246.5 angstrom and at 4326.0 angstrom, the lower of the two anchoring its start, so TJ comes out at 4323.0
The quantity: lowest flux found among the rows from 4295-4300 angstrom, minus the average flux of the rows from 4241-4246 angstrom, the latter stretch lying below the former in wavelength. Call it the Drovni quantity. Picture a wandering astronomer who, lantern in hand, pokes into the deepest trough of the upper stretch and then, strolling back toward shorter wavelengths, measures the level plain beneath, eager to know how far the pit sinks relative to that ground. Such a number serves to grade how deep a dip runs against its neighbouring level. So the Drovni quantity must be -0.31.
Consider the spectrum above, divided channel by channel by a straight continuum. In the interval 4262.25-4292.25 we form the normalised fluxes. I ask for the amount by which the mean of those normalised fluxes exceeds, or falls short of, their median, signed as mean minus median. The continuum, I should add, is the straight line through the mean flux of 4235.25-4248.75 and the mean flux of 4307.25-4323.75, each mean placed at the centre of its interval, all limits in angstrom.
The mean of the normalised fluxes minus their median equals 0.008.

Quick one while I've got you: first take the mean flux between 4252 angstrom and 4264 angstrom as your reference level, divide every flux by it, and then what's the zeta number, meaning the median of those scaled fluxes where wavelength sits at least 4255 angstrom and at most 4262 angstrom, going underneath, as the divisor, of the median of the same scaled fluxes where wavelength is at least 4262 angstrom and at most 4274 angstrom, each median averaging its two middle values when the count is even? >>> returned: 1.01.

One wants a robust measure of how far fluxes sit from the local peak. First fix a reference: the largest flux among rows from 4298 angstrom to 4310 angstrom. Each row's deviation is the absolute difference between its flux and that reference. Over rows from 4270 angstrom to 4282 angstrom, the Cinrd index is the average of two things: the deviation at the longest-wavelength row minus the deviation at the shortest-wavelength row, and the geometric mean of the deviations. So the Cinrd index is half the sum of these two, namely 0.00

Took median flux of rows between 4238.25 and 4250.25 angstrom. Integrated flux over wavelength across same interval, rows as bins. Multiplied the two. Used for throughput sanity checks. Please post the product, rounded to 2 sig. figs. 15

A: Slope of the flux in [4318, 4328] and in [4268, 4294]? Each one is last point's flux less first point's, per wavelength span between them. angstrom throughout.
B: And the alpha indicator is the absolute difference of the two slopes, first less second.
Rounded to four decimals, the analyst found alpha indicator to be 0.0030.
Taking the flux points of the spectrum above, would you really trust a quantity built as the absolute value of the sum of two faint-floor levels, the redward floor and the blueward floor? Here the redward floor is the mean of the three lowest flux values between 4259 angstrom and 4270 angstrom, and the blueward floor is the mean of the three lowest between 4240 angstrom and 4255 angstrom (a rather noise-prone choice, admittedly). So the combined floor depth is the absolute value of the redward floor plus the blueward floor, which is 1.92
